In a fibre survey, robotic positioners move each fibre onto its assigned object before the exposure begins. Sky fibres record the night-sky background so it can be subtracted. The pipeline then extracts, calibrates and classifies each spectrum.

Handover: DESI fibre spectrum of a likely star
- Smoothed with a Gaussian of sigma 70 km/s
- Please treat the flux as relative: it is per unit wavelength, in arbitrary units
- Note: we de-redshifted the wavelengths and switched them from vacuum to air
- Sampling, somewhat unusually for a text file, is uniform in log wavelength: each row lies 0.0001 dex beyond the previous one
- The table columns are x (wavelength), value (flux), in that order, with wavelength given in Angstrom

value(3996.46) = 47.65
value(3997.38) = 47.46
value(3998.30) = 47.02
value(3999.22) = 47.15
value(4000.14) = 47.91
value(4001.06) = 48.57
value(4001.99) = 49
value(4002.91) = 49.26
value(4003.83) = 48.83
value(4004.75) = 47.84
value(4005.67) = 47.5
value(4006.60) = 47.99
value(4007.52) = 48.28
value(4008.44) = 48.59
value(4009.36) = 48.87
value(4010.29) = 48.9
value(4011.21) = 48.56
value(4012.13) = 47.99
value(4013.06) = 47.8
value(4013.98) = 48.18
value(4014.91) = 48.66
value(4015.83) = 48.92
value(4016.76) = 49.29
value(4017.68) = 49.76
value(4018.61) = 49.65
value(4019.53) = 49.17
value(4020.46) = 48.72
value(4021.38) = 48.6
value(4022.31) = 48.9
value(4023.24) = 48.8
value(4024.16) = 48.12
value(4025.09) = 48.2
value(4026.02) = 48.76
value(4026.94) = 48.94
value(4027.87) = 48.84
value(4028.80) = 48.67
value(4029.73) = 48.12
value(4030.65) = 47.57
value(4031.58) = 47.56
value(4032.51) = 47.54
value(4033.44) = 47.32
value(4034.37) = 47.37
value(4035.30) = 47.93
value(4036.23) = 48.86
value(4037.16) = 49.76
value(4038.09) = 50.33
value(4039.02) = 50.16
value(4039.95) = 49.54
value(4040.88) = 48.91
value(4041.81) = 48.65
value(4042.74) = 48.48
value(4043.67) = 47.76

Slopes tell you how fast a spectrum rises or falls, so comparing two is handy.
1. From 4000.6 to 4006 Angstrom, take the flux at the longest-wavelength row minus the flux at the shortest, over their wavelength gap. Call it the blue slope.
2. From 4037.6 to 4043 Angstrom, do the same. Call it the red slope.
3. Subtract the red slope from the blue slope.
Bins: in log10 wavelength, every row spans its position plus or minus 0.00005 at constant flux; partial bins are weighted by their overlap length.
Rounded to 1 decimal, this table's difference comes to 0.2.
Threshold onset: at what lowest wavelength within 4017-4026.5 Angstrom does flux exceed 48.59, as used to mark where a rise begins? 4017.68 Angstrom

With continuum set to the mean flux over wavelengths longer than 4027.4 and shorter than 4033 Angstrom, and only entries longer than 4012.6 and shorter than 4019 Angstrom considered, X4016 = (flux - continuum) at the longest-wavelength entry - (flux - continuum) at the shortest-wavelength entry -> 1.85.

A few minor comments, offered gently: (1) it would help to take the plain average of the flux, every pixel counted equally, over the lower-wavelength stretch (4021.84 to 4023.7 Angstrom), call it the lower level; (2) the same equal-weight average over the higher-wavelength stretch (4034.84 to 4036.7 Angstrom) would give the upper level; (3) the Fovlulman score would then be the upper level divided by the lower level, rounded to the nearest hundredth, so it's 0.99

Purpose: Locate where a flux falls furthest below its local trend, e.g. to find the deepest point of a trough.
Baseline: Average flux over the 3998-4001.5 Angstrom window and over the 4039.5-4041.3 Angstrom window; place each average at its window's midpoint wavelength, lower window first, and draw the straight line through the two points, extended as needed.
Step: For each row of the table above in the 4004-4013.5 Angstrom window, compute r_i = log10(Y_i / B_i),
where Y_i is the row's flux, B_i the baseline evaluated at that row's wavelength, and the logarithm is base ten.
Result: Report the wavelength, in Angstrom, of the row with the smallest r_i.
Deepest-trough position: 4005.67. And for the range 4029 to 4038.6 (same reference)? 4033.44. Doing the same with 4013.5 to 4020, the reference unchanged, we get 4013.98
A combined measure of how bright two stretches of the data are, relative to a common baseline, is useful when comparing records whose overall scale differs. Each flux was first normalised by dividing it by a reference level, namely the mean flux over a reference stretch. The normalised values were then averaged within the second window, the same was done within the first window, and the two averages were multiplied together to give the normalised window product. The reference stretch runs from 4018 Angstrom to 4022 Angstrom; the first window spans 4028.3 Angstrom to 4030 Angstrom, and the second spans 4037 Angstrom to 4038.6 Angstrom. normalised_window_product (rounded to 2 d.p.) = 1.01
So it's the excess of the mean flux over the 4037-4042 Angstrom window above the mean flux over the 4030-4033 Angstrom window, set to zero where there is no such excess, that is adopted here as 2.0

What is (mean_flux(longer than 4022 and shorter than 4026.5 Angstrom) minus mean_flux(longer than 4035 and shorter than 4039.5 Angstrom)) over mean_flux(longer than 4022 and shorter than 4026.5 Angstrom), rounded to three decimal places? -0.018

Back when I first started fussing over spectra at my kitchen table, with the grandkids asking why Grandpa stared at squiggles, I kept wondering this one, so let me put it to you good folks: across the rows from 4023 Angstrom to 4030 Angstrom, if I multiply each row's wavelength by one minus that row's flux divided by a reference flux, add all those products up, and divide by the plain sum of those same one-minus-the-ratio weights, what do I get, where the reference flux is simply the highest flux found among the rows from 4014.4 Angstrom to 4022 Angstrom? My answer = 4026.5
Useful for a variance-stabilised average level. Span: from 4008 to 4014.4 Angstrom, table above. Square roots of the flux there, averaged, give 6.96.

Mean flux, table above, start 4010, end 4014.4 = 48.3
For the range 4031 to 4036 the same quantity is 47.5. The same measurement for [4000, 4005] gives 48.6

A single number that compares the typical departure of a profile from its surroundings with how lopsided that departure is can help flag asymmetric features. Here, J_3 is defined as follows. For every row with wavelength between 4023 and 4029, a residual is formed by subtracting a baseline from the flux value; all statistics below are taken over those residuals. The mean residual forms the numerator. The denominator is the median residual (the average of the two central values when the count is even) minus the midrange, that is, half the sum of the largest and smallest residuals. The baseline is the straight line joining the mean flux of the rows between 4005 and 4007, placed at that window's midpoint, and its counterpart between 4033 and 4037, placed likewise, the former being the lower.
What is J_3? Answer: 3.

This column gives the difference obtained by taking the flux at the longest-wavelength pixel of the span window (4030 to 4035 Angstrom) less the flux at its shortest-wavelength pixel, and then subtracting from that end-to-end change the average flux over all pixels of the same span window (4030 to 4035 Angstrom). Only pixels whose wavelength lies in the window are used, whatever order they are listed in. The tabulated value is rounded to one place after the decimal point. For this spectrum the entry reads -47.7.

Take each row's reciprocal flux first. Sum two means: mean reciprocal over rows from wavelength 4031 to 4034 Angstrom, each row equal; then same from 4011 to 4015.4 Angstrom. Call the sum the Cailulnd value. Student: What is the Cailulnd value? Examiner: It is 0.0418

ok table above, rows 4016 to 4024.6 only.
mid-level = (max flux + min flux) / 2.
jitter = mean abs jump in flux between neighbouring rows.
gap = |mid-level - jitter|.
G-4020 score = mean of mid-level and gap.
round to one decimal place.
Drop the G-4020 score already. 48.8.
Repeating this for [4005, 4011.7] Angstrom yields 48.1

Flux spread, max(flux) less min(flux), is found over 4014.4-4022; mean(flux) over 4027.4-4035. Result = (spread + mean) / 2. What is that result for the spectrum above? 24.5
